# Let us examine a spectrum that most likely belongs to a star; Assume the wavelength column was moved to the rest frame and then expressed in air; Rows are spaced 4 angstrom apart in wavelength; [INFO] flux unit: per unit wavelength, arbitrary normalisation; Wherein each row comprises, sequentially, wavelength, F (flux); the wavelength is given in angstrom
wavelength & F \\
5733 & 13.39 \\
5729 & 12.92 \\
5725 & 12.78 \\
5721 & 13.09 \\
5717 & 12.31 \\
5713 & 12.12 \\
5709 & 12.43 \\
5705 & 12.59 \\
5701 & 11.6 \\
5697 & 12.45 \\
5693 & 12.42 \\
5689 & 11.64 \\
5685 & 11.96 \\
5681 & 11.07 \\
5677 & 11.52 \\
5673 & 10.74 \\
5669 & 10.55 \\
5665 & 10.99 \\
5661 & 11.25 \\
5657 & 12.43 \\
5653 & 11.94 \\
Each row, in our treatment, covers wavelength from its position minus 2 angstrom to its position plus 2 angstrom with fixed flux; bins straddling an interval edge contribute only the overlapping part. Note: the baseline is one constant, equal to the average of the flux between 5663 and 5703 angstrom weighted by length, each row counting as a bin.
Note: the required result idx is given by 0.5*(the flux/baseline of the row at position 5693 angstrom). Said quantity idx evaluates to 0.540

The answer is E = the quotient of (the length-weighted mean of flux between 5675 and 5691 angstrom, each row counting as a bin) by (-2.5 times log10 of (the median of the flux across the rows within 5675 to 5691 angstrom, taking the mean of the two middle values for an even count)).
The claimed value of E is -4.34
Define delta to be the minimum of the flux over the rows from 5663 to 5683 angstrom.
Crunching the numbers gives 10.55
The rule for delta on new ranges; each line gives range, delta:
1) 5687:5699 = 11.64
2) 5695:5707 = 11.6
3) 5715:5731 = 12.31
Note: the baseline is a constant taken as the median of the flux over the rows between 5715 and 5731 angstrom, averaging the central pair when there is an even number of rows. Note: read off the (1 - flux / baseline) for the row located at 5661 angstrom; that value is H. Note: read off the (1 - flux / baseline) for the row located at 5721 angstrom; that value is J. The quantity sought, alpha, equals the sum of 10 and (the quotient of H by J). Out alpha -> 3.3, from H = 0.125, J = -0.02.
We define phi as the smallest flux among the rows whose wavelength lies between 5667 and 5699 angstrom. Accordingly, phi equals 10.55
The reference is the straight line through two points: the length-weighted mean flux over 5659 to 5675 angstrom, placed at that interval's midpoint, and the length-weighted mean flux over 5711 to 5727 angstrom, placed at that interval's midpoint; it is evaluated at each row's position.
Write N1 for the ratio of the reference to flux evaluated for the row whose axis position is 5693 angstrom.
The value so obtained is 0.94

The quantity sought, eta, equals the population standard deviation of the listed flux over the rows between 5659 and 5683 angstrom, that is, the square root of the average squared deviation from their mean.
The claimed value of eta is 0.318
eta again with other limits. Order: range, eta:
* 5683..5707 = 0.397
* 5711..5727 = 0.382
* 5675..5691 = 0.319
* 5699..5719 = 0.341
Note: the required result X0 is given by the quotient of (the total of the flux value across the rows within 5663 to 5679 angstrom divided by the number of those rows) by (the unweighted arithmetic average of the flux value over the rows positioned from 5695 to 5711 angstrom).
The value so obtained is 0.89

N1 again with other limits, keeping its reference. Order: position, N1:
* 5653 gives 0.87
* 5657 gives 0.85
